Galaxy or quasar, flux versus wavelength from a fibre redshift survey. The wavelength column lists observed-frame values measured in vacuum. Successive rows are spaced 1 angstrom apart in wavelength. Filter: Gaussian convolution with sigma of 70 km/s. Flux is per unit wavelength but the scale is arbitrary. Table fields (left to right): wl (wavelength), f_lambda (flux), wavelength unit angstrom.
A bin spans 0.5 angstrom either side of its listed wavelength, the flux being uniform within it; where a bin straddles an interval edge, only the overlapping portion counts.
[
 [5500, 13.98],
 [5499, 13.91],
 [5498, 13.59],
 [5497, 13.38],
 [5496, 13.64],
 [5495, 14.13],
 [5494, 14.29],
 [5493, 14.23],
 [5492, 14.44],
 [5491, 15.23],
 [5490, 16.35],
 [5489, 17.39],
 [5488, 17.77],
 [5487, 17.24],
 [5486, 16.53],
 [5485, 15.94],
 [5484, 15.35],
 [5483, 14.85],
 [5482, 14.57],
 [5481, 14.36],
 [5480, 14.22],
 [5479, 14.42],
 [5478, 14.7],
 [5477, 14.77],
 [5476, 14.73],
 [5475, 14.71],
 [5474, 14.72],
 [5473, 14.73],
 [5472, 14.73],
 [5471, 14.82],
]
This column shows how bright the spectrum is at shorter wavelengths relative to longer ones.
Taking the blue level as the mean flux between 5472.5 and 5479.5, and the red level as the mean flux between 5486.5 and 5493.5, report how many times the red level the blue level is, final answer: 0.91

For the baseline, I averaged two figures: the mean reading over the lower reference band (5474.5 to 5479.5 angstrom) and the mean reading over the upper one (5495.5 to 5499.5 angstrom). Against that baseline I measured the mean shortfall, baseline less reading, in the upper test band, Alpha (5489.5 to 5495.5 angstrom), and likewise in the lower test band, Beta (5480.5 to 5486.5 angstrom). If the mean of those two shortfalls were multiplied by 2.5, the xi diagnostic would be -2.2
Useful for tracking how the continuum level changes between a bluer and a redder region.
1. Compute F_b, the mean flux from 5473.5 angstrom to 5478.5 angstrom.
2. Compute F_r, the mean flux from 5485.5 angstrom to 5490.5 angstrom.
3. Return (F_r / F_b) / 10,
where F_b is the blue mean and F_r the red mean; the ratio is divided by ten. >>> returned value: 0.116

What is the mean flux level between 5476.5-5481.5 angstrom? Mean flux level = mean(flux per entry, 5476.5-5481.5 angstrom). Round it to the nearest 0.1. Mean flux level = 14.5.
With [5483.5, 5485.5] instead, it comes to 15.6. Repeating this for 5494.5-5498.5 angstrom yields 13.7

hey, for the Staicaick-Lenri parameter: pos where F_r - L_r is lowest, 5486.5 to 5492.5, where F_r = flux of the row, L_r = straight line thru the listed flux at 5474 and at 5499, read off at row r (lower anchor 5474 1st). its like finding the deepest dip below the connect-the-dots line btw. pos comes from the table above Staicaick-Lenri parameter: 5492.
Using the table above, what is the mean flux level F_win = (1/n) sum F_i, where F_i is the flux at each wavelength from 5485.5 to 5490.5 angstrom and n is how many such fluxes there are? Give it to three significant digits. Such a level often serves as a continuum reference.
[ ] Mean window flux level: 17.1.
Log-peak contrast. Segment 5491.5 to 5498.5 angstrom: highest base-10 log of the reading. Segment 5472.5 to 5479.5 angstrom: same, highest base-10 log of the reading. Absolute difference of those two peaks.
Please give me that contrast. 0.010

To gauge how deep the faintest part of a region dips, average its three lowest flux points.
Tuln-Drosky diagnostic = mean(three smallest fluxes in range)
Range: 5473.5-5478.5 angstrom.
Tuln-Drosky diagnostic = 14.7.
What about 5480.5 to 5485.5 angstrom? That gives 14.6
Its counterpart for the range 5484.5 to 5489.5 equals 16.6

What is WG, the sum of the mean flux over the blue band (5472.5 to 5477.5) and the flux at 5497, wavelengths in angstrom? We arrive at 28.1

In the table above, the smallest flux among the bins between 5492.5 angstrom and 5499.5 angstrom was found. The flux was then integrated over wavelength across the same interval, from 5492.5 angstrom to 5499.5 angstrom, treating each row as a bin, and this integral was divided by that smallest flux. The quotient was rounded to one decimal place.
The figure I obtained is 7.3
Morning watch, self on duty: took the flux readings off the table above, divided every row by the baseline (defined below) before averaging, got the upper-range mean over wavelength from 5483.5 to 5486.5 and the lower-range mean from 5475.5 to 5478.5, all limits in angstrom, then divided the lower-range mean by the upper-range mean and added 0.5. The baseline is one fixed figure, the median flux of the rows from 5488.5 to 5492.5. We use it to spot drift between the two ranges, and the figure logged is 1.42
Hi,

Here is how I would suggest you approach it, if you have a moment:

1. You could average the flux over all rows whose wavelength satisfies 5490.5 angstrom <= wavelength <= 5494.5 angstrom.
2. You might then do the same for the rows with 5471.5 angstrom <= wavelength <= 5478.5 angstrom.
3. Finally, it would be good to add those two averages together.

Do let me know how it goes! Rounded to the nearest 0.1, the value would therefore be 29.3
